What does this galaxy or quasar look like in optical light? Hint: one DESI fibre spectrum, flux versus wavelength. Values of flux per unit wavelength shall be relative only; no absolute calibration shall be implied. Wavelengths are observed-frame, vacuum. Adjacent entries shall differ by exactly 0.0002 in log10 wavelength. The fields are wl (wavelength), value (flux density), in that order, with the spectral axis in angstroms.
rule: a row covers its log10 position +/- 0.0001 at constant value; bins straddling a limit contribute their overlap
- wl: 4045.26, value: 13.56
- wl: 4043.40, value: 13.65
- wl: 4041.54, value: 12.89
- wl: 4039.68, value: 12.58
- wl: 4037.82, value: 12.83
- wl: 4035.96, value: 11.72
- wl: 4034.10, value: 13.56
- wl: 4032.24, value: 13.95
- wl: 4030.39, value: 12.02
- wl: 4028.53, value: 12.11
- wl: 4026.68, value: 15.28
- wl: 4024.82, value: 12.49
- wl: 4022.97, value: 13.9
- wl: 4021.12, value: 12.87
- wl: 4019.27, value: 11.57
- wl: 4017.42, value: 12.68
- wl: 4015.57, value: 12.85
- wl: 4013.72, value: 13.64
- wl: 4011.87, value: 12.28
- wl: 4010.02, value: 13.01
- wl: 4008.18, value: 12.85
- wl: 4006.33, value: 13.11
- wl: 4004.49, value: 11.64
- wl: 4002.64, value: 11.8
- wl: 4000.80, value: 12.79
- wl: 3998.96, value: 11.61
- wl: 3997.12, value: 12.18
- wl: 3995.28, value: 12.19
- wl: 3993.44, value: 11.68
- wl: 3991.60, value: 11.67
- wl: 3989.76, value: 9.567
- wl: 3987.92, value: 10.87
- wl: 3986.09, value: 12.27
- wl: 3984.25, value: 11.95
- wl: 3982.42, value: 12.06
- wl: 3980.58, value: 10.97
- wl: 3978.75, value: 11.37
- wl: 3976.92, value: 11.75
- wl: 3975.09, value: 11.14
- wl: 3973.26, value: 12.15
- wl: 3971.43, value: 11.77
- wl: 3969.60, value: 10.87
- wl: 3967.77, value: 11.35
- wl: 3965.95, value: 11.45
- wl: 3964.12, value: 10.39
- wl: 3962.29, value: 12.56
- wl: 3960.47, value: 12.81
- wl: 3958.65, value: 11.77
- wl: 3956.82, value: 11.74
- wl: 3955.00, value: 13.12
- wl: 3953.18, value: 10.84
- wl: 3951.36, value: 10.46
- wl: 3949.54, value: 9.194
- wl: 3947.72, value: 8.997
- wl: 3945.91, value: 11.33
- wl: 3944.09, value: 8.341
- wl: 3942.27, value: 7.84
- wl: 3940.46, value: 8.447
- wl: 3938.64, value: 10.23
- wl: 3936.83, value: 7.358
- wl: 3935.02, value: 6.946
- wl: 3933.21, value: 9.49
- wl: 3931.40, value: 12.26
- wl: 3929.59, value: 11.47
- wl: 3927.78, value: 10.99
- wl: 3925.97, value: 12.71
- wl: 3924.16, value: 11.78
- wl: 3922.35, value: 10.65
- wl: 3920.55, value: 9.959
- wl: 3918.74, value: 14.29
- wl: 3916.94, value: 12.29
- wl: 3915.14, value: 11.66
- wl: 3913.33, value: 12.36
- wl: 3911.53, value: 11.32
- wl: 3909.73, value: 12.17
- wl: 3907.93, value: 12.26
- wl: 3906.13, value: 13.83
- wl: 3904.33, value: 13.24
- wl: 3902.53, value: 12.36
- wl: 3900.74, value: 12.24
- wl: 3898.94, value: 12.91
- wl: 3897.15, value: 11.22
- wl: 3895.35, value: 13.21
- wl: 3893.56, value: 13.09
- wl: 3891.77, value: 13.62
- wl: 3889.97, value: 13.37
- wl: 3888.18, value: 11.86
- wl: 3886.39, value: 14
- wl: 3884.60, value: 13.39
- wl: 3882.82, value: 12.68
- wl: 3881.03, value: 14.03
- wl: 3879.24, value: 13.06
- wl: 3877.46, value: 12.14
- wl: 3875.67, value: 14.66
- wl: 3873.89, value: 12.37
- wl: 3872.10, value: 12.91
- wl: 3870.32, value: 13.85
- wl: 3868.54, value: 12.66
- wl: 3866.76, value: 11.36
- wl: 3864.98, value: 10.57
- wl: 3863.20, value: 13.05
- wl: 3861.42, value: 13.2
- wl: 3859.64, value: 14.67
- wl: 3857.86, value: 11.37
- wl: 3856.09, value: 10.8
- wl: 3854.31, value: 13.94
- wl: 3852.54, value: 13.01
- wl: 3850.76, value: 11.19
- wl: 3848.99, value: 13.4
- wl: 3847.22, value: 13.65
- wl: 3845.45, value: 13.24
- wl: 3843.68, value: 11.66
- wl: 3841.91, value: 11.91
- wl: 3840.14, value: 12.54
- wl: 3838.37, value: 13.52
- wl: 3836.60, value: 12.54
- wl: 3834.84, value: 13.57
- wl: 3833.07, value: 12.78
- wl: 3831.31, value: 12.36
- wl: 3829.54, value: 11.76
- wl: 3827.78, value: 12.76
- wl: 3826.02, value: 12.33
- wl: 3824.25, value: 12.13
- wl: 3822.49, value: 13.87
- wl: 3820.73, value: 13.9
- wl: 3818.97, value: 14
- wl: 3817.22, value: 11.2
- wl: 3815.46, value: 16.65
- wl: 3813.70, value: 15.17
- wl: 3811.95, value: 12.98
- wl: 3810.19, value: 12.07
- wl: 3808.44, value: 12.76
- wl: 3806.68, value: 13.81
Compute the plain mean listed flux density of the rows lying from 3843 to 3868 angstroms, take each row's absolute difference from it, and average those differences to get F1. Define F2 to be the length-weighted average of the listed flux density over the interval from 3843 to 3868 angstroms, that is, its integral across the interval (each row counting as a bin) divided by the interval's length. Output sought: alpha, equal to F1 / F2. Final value 0.09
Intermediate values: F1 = 1.2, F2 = 12.5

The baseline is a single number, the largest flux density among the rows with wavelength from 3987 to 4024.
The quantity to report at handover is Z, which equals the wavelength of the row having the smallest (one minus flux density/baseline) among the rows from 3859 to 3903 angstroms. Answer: 3859.64 angstroms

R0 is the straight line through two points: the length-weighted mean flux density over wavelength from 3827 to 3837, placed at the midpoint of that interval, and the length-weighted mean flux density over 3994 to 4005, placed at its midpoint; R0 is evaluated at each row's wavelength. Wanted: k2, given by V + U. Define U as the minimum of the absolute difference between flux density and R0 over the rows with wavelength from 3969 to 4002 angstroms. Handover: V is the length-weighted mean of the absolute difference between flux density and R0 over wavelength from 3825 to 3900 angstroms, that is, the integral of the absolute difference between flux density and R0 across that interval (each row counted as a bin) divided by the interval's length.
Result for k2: 0.87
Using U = 0.02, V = 0.85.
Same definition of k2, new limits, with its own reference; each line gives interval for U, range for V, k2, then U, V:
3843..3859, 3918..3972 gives 2.26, 0.45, 1.81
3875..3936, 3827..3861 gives 0.85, 0.01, 0.84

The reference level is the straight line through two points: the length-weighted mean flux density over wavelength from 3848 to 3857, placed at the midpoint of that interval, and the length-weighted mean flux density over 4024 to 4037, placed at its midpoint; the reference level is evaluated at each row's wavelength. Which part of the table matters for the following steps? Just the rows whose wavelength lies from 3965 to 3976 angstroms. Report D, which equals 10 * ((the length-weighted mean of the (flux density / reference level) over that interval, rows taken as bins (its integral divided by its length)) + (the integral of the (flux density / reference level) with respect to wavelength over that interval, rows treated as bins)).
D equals 107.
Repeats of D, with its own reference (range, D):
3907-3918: 114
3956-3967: 110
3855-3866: 118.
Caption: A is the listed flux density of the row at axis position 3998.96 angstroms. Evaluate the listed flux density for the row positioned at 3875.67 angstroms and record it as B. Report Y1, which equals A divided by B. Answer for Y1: 0.79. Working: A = 11.61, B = 14.66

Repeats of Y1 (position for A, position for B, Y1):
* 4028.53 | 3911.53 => 1.07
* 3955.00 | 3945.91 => 1.16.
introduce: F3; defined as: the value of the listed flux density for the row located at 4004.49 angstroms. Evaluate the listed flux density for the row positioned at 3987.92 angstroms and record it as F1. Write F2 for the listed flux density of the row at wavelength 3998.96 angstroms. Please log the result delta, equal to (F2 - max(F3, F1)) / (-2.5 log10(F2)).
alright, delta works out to 0.0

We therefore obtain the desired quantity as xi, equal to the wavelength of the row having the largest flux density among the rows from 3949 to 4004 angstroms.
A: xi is 3955.00 angstroms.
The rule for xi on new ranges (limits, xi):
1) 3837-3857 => 3854.31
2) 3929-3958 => 3955.00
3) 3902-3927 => 3918.74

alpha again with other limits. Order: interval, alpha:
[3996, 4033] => 0.05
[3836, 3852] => 0.06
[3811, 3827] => 0.09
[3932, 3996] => 0.12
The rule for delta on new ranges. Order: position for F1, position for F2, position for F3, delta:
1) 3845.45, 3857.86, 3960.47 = 0.7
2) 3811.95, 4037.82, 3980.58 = 0.1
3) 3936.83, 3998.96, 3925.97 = 0.4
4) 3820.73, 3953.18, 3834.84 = 1.2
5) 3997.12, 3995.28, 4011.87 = 0.0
